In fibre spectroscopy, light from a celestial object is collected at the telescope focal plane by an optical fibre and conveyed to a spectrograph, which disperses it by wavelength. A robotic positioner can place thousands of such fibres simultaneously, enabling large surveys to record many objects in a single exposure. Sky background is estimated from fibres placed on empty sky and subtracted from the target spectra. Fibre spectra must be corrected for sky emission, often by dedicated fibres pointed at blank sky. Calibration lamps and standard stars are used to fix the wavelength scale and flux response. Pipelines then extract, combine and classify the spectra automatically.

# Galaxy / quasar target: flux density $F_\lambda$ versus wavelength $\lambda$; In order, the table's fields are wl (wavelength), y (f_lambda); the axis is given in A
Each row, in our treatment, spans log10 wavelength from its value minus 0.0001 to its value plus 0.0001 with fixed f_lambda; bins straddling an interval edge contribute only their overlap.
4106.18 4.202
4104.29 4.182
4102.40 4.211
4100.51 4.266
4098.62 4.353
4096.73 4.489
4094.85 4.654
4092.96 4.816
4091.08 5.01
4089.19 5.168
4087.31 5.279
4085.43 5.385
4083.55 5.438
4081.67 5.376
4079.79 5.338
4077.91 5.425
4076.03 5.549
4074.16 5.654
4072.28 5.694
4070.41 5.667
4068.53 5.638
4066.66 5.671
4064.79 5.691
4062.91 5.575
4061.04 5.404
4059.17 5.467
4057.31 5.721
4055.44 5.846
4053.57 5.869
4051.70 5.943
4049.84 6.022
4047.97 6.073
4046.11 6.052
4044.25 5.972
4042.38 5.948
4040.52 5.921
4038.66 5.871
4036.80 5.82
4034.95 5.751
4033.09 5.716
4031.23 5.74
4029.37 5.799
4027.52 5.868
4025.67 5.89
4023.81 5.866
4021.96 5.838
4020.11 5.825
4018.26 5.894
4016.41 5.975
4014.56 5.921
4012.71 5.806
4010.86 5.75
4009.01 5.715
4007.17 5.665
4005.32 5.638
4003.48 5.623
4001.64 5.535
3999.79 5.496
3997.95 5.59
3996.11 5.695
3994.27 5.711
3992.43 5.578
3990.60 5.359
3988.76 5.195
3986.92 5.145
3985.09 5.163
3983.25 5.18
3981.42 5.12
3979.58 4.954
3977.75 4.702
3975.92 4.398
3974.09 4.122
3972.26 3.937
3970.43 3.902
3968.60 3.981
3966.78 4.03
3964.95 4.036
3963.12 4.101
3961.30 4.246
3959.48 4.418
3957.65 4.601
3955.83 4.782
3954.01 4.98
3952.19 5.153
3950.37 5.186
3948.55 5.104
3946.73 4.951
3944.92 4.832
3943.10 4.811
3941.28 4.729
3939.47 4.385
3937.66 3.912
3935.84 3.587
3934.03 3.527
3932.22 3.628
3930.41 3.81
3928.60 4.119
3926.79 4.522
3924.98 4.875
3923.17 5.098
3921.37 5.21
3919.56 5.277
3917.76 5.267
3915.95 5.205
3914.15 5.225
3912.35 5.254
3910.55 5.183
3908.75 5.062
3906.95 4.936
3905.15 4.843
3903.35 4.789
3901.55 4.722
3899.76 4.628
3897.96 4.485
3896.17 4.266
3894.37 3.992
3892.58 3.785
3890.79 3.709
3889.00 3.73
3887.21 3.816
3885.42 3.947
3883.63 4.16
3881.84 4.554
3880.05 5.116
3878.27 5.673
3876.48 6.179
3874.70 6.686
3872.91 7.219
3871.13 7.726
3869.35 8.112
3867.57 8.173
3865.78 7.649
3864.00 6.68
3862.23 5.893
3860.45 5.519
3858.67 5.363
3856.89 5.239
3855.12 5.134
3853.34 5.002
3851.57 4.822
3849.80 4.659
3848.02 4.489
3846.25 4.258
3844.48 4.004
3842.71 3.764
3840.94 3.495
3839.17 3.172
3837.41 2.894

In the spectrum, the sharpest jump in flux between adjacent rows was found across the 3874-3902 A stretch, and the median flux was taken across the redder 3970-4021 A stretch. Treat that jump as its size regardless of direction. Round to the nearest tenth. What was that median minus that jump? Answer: 5.0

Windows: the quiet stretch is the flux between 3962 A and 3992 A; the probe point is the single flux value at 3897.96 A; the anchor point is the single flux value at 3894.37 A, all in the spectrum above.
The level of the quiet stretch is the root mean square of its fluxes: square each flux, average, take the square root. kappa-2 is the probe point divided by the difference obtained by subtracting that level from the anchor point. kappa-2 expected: -7.2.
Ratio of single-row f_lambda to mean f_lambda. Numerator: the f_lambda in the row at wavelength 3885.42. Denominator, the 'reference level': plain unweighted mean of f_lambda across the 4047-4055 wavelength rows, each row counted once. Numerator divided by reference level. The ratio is 0.66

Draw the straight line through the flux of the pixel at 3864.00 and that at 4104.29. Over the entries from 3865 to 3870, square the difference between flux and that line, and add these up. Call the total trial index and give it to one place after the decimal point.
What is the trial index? 5.5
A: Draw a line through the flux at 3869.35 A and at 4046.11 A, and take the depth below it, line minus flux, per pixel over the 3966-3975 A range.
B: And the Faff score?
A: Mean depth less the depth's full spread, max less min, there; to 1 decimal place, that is 2.7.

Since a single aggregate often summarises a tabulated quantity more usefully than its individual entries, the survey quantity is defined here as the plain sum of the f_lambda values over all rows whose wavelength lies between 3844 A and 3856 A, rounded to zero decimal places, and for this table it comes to 32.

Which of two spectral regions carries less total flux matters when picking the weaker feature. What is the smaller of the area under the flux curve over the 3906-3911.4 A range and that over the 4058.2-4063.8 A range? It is 27.3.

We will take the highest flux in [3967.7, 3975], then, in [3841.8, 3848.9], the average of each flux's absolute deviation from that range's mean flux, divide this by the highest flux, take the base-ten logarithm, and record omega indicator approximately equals -1.2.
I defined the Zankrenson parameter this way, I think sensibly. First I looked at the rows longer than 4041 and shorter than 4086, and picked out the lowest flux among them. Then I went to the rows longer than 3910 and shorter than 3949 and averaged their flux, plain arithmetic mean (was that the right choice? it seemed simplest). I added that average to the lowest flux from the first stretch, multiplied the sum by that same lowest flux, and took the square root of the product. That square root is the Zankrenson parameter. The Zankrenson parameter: 7.3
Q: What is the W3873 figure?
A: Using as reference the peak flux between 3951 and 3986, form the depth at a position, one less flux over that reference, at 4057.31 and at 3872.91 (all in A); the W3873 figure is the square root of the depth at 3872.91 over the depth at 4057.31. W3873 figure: 1.94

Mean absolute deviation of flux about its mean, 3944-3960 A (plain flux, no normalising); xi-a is 0.21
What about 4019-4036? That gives 0.05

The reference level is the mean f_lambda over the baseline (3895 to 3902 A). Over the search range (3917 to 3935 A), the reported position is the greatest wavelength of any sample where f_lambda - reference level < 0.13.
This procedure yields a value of 3934.03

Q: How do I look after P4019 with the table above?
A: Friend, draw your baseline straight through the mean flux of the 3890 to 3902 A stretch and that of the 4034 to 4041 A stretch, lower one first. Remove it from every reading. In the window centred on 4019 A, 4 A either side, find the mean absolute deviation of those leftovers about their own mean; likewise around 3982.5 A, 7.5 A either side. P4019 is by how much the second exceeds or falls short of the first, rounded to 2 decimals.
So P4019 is 0.11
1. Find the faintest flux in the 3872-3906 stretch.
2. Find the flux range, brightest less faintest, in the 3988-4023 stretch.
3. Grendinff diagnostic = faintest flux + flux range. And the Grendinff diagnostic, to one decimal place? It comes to 4.5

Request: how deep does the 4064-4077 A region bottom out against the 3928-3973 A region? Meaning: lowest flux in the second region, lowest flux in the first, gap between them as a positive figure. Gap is 2.0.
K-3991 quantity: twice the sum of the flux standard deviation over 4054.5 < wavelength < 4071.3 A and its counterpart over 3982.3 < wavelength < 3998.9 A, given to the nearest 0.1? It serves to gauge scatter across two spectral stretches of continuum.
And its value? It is 0.7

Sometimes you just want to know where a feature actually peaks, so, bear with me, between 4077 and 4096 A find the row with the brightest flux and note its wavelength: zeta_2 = 4083.55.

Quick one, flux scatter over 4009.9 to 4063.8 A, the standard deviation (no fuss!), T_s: 0.15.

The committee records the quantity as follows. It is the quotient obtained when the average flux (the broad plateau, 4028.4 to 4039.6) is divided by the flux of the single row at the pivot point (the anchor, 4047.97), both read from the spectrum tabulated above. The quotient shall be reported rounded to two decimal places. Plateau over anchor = 0.95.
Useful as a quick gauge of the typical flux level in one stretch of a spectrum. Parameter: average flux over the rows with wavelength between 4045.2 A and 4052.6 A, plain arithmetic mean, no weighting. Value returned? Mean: 6.0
